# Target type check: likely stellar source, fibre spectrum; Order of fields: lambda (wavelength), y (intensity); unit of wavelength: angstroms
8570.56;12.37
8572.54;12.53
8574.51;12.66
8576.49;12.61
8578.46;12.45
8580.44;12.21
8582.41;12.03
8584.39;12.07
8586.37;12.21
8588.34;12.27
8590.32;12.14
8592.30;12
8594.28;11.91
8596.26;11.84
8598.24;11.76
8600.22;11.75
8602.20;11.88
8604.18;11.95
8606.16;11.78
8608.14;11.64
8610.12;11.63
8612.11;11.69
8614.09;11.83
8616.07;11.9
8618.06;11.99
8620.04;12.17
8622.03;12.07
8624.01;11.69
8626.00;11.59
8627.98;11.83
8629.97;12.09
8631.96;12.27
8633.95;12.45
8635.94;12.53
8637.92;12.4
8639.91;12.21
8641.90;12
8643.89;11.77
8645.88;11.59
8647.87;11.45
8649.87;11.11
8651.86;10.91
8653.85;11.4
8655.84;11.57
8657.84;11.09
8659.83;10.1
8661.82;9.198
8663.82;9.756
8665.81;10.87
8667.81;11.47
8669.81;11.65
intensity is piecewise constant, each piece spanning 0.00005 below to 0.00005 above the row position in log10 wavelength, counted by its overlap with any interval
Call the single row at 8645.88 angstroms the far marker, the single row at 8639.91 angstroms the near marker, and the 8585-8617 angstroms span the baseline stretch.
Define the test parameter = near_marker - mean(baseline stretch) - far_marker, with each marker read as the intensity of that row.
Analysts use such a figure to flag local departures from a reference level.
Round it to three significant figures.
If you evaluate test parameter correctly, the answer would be -11.3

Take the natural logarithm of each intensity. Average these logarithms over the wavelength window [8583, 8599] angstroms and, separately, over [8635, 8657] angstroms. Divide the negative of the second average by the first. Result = -0.989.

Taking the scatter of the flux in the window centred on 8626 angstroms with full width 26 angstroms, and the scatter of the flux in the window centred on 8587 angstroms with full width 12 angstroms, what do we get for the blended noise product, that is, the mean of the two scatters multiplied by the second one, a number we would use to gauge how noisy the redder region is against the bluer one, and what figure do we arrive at 0.02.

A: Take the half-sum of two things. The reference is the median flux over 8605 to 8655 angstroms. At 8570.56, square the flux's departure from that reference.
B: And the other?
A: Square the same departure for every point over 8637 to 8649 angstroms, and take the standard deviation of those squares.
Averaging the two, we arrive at 0.20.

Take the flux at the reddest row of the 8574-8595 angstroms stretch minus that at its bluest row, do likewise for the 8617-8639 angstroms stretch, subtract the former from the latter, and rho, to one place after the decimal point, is 1.2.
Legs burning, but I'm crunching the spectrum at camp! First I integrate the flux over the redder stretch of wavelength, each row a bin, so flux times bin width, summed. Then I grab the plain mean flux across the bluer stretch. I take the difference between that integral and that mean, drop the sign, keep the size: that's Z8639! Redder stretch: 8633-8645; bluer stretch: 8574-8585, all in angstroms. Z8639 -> 134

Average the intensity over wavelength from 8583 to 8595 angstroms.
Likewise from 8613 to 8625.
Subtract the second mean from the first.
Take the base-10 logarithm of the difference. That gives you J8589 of -0.8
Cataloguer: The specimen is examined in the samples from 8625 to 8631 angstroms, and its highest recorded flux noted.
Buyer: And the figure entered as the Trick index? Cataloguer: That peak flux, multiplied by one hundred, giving 1209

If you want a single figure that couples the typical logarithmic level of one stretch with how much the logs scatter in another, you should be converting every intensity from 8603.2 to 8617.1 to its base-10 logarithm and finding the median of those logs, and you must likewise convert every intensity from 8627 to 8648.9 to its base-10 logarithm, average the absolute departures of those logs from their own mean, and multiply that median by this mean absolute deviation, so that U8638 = 0.0115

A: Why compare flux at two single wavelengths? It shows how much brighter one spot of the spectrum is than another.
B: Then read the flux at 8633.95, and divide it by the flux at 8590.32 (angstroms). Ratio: 1.03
